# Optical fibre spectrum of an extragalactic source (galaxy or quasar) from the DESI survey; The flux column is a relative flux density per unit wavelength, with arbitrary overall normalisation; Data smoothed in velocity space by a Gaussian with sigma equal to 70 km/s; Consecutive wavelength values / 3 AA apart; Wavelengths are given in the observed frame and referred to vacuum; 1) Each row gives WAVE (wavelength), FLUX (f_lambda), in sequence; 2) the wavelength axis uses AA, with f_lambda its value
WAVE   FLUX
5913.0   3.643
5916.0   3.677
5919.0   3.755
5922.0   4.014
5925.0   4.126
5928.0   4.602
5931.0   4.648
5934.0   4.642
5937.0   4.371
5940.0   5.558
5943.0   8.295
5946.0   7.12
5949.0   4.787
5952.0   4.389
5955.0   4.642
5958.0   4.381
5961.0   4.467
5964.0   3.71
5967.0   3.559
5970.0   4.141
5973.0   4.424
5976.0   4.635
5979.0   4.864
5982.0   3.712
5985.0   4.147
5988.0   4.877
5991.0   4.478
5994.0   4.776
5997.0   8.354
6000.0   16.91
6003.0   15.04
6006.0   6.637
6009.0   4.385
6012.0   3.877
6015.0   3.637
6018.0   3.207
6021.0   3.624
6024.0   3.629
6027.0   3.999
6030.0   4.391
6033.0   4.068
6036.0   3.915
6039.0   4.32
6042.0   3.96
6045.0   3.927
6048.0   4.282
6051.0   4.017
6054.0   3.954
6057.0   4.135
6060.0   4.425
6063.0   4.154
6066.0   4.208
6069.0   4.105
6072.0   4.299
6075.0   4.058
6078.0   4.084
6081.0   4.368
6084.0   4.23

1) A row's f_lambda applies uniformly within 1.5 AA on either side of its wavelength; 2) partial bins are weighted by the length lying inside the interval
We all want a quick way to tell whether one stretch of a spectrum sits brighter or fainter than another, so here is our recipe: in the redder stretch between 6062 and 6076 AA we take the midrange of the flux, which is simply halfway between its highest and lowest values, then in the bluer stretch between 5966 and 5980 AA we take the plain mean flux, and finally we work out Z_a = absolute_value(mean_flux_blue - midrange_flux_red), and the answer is 0.15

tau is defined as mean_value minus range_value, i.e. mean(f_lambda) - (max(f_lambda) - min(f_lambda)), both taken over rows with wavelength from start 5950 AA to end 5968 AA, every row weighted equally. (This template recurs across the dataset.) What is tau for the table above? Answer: 3.1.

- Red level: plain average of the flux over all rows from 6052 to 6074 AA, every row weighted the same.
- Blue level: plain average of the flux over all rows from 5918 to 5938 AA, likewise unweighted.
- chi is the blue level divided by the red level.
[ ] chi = 1.0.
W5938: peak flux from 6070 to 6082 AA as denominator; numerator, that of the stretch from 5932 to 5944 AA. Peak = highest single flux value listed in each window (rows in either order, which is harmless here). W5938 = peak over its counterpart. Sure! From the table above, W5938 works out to 1.9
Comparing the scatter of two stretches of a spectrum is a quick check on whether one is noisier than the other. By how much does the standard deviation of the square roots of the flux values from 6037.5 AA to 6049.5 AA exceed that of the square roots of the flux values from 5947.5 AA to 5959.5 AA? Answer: 0.00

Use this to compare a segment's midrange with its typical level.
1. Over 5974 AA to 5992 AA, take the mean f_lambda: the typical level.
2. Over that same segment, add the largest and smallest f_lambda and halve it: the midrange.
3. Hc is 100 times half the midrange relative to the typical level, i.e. 48.2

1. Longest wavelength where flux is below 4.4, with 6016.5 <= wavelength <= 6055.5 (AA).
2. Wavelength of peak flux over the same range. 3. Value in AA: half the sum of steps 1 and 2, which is 6042.0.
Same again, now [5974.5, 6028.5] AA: 6013.5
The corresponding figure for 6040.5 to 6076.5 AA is 6067.5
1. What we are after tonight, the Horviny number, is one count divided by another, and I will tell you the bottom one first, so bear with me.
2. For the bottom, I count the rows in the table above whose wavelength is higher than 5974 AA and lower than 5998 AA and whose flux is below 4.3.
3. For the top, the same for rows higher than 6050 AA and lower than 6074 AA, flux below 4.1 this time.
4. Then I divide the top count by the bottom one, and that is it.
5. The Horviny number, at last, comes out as 1.0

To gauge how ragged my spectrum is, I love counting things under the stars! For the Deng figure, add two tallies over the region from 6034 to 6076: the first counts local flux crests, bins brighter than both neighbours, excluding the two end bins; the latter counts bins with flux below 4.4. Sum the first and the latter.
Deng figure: 18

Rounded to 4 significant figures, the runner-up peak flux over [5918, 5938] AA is 4.642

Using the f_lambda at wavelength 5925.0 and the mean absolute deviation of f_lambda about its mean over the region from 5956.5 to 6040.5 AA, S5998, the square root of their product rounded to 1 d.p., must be 2.8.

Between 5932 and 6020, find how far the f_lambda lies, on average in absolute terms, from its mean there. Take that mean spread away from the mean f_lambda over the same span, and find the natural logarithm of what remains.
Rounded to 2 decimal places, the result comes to 1.28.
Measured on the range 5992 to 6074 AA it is 1.18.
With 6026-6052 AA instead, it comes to 1.37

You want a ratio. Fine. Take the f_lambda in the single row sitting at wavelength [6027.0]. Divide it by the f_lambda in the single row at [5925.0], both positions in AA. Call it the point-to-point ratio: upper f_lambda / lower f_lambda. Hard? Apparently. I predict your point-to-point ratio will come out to 0.97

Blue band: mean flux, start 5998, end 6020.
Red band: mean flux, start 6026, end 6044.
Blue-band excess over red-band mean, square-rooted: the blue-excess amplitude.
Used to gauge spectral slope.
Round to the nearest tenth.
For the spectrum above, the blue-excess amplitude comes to 1.9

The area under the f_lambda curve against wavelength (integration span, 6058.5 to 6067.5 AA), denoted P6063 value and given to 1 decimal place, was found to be 38.4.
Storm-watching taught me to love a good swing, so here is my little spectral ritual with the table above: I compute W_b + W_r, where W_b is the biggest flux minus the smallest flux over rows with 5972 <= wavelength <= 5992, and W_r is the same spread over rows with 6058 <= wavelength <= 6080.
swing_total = 1.5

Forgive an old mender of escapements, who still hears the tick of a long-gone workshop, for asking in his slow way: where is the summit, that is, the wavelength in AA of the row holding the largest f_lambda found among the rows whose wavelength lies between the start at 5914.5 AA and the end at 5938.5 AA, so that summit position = 5931.0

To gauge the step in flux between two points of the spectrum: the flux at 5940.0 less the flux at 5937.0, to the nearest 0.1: 1.2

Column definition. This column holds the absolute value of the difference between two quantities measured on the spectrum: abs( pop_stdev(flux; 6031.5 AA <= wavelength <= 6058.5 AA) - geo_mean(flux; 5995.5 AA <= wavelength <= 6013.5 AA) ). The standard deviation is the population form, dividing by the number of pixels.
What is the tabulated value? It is 7.7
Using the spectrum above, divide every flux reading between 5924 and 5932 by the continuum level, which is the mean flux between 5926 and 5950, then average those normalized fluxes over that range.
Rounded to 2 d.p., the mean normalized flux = 0.81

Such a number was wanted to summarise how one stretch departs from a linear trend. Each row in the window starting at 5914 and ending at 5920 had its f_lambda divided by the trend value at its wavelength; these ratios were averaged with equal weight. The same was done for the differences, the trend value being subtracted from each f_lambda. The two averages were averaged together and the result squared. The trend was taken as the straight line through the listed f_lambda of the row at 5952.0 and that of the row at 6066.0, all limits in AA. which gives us 0.00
